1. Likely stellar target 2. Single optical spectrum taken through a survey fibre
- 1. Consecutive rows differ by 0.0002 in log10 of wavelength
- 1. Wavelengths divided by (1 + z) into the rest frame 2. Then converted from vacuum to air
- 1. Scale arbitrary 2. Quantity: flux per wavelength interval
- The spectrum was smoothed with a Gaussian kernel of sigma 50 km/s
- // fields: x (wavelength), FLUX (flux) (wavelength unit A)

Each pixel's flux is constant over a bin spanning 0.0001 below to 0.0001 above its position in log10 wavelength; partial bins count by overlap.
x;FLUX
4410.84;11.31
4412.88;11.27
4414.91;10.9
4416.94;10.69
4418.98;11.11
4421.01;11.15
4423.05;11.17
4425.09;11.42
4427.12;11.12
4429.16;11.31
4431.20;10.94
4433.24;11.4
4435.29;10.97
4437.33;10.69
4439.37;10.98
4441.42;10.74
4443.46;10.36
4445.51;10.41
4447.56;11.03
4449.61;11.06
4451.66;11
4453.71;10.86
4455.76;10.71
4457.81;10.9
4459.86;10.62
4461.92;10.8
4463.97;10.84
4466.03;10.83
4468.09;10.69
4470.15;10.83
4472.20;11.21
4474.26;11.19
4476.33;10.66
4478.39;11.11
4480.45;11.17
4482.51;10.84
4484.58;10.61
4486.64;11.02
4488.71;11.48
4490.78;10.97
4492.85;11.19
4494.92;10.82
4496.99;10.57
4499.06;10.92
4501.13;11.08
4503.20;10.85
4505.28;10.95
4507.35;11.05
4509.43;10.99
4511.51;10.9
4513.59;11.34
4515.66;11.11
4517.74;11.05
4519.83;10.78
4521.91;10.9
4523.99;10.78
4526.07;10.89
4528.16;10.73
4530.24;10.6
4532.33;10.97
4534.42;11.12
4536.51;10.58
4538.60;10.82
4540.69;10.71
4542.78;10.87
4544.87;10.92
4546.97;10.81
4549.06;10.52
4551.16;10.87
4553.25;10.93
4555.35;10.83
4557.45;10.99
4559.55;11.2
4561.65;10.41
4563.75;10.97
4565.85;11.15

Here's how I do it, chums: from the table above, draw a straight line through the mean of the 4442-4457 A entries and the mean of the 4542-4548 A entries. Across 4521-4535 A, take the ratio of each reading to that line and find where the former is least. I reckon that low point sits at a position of 4530.24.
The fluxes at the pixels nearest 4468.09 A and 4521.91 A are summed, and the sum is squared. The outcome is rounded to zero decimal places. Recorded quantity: 466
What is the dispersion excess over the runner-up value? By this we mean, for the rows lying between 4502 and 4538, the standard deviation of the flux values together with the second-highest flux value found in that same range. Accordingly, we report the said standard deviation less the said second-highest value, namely -10.9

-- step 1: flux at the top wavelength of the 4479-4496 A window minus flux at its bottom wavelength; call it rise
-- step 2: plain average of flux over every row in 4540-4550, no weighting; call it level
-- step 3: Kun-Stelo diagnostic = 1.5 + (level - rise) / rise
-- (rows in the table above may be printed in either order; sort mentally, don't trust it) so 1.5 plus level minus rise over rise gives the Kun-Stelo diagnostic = -30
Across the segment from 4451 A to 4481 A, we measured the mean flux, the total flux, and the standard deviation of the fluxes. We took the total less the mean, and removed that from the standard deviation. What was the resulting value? -152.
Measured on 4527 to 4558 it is -151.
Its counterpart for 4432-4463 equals -151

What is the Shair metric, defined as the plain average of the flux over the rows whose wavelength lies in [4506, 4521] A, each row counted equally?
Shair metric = 11.0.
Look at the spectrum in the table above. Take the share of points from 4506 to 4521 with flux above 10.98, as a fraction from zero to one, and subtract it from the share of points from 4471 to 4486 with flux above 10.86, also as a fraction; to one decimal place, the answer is -0.1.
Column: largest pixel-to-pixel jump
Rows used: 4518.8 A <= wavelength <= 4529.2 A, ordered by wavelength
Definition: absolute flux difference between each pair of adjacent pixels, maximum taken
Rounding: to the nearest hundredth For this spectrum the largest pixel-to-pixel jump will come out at 0.16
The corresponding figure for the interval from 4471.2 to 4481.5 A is 0.53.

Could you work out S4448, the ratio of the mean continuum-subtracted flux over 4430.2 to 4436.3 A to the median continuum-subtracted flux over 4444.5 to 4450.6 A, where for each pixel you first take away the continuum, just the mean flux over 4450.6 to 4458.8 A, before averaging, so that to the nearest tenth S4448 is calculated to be 1.5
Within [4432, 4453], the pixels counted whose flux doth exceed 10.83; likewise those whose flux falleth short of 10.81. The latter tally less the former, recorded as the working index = -2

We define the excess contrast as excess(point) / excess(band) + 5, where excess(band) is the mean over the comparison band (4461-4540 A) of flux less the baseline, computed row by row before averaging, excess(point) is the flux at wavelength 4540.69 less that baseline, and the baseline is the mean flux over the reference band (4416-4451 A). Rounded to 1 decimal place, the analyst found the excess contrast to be 10.7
